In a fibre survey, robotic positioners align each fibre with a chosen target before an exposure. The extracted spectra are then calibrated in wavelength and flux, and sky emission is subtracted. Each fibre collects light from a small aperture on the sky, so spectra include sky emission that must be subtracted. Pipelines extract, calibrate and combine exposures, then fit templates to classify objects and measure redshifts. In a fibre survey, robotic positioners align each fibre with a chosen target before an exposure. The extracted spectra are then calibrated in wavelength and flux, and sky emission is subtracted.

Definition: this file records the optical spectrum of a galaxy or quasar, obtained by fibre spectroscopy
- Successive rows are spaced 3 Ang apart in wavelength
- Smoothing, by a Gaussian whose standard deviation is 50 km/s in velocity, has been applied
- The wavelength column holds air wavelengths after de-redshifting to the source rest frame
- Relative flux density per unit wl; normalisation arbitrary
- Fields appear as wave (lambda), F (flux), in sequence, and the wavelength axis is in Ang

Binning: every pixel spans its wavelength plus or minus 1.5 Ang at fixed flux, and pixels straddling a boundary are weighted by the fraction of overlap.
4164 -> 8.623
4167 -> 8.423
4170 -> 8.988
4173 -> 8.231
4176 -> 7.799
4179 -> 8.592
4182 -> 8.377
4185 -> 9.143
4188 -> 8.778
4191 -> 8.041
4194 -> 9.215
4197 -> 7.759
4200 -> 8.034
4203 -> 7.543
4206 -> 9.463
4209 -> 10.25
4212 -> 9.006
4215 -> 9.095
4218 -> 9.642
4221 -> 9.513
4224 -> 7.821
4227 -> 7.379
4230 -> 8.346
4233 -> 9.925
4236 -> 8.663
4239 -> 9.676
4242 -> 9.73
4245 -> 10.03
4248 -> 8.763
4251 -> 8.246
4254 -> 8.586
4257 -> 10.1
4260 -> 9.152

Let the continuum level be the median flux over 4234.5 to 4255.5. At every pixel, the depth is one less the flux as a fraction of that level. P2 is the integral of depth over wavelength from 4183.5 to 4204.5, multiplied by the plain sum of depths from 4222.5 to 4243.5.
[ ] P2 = 0.0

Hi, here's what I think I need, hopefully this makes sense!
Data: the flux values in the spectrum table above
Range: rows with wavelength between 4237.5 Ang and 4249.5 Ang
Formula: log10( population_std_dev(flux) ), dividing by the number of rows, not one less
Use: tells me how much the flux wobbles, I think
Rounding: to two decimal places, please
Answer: -0.32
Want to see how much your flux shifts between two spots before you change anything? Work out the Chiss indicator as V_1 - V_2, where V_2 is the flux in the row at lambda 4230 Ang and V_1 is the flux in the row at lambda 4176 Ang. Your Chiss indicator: -0.55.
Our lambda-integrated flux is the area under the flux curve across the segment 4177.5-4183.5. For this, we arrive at 51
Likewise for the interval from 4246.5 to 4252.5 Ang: 51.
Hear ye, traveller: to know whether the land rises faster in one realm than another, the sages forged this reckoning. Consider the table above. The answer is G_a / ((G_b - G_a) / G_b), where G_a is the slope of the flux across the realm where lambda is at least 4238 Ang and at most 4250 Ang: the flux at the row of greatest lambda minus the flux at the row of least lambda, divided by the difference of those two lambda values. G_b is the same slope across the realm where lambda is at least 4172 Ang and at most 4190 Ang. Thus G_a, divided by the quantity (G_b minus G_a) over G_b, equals -0.027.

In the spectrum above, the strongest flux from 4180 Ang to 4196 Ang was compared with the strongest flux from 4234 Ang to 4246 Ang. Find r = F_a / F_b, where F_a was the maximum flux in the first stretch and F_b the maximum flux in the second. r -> 0.92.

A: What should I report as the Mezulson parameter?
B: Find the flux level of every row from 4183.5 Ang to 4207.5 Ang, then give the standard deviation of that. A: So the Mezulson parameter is 0.7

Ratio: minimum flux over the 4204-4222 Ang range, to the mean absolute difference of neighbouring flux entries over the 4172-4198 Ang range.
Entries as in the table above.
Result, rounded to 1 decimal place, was 12.1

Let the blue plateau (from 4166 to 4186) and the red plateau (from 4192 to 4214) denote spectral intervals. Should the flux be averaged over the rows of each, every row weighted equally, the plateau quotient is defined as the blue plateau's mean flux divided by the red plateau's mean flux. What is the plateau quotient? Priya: 0.97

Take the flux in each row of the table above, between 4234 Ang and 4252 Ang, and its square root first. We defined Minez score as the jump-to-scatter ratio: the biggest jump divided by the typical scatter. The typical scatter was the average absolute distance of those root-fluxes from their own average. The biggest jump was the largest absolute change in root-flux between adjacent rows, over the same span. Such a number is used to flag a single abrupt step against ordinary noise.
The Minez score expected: 2.0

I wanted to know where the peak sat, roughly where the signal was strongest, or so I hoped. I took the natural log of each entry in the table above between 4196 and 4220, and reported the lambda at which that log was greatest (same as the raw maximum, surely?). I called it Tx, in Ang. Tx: 4209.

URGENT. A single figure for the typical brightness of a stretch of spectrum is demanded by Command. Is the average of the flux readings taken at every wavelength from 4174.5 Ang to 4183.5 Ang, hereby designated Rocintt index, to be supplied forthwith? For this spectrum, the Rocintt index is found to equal 8.3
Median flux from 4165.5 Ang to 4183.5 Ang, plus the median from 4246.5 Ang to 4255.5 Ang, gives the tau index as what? 17.0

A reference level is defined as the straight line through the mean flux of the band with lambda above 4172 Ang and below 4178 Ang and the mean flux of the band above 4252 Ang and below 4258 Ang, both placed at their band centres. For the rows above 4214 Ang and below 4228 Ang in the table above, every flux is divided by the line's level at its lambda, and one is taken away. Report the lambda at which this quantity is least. 4227 Ang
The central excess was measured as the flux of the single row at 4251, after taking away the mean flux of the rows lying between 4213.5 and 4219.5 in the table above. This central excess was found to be -1.1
